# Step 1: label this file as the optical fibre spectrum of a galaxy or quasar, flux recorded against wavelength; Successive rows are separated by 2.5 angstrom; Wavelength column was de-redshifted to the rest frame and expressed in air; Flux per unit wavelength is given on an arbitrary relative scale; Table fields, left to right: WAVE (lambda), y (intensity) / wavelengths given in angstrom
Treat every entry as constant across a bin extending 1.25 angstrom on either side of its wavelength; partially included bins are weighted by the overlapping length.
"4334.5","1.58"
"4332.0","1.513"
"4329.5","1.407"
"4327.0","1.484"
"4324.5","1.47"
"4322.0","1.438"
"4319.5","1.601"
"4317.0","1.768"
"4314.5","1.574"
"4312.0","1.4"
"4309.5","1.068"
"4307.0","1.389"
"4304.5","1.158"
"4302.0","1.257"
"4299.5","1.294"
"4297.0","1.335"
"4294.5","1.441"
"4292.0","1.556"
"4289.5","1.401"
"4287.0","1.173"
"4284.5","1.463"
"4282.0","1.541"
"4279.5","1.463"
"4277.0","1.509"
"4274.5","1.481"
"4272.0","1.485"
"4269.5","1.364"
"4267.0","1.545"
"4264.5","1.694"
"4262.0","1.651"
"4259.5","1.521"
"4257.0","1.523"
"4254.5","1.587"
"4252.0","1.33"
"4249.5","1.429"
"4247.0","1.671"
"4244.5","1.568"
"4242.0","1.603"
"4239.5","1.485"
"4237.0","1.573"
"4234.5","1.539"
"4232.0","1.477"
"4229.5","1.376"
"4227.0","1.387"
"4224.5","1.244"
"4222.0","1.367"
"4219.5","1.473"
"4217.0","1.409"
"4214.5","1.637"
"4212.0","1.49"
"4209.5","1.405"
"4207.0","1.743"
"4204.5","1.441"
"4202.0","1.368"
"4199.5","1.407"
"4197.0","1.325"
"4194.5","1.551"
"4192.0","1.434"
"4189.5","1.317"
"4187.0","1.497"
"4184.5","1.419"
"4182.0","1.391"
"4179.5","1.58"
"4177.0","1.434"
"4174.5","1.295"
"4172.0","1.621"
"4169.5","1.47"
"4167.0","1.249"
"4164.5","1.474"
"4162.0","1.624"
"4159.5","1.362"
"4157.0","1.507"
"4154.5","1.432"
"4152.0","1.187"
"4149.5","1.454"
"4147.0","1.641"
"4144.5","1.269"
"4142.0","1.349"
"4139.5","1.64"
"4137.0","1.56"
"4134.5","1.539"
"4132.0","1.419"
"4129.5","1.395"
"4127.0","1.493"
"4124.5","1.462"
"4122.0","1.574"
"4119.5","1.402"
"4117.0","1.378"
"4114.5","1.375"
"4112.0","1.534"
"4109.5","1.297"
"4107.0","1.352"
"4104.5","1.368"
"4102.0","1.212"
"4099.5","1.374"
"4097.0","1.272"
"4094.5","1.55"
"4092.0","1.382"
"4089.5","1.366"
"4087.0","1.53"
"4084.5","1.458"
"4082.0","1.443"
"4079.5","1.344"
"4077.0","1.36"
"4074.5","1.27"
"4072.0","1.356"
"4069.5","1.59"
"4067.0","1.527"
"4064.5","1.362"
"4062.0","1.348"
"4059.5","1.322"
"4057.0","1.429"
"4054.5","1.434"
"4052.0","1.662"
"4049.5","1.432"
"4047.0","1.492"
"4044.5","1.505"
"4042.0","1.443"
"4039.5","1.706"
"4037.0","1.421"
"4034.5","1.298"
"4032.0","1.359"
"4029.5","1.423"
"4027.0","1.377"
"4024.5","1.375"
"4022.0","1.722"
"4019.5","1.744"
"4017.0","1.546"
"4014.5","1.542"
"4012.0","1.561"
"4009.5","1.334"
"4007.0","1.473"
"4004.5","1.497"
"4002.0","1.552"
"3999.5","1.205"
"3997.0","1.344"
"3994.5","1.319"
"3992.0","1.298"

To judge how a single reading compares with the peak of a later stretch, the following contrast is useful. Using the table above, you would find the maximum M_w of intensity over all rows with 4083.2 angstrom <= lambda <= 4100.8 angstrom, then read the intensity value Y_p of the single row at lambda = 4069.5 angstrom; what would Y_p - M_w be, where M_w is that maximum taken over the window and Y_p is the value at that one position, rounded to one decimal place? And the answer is 0.0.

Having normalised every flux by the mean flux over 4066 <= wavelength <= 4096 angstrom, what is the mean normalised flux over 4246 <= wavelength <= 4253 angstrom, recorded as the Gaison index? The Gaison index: 1.03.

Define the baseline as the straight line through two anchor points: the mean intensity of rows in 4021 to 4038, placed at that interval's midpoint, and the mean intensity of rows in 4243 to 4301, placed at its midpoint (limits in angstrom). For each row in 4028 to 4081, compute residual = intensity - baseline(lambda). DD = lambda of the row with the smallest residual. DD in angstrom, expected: 4074.5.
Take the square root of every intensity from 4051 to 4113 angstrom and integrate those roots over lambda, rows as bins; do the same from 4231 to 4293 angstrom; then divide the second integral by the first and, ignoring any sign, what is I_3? 1.035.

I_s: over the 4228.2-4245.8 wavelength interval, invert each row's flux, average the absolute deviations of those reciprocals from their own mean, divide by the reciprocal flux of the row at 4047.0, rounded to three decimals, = 0.041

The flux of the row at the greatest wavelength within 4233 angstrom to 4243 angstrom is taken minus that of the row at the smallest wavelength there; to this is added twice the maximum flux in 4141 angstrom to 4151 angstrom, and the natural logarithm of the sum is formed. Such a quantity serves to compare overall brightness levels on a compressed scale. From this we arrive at 1.21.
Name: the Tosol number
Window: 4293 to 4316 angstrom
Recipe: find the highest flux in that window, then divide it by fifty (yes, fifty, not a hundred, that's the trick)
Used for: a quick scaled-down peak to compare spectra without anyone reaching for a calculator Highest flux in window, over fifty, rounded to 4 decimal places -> 0.0315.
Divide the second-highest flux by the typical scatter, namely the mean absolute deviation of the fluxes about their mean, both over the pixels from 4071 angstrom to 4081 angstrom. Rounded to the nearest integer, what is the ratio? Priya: 43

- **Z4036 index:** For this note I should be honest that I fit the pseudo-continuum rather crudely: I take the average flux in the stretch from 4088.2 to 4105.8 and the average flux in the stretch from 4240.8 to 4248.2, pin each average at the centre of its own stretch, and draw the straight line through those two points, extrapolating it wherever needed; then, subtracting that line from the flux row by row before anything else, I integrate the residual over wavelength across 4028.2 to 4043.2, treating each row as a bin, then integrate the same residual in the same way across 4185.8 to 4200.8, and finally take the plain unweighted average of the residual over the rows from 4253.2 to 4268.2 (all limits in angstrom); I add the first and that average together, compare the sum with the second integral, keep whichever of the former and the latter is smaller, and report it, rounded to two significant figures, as -1.6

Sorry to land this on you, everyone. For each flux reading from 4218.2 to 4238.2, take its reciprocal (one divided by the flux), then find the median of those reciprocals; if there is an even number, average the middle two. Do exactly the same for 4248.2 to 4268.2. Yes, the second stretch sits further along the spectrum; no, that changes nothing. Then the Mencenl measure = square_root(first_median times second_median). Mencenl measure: 0.676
